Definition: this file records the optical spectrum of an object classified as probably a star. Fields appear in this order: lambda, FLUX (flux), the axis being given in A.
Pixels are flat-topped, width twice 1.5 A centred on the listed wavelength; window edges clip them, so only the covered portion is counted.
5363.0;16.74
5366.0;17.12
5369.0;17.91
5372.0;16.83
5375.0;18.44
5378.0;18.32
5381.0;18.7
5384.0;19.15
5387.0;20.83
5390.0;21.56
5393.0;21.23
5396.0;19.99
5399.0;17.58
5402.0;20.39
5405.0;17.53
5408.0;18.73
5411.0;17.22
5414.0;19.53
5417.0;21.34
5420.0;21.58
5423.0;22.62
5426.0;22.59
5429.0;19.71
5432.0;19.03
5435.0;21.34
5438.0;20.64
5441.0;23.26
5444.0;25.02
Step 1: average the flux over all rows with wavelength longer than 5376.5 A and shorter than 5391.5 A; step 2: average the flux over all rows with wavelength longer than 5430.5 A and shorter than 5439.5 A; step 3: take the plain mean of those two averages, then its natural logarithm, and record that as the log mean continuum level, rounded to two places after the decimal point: 3.00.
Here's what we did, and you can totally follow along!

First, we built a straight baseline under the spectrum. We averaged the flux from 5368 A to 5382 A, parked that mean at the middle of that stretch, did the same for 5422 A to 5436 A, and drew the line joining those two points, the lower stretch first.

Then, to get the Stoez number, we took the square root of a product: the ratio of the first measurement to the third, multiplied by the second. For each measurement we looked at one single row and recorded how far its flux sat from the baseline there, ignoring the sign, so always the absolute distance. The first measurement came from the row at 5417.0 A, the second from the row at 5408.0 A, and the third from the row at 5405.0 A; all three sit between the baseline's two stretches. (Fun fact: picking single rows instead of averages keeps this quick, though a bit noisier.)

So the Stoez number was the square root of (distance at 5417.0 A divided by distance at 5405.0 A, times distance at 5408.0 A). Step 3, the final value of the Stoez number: 0.7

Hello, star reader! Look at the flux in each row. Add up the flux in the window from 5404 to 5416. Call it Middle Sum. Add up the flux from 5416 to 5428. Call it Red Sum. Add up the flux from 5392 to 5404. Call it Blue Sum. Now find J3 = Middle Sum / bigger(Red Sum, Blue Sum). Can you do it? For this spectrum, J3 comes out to 0.83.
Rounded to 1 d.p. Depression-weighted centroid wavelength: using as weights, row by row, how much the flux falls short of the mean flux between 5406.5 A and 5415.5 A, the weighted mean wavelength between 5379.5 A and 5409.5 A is 5390.8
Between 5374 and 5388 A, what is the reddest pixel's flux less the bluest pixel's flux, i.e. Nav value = 2.4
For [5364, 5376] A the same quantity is 1.3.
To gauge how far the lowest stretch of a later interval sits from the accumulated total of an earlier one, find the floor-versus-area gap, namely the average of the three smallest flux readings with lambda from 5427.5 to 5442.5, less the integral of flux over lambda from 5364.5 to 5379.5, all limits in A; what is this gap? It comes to -246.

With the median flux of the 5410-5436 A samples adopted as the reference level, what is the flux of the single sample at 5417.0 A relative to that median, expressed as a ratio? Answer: 1.00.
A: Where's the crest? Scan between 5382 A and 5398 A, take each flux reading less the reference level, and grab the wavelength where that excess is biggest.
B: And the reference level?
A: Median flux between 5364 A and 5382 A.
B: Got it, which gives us 5390.0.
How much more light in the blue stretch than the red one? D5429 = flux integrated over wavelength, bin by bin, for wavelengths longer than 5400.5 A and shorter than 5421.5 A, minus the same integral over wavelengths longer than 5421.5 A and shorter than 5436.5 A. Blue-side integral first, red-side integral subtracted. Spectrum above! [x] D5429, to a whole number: 93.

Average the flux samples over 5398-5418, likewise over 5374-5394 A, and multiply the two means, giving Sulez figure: 373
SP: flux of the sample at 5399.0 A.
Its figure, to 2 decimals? 17.58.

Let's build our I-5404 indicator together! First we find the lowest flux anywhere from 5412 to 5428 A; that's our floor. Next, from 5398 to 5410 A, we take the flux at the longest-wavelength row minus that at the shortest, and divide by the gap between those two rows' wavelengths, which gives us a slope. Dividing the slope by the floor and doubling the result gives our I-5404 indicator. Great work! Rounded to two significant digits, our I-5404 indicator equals 0.013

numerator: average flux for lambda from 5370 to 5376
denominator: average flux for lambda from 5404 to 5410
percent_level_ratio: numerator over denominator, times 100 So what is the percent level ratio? 97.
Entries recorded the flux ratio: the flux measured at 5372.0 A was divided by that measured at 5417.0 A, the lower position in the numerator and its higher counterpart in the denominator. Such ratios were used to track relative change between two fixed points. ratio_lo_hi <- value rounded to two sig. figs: 0.79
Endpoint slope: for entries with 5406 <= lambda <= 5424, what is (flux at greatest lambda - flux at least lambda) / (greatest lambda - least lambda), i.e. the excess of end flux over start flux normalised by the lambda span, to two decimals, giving 0.26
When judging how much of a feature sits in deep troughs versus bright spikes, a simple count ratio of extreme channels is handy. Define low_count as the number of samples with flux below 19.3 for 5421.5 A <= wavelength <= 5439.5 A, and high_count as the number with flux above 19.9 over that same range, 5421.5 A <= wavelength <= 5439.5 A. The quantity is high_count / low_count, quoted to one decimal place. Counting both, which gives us 4.0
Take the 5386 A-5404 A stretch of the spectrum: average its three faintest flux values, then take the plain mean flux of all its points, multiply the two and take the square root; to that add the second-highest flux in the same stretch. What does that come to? 41.0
